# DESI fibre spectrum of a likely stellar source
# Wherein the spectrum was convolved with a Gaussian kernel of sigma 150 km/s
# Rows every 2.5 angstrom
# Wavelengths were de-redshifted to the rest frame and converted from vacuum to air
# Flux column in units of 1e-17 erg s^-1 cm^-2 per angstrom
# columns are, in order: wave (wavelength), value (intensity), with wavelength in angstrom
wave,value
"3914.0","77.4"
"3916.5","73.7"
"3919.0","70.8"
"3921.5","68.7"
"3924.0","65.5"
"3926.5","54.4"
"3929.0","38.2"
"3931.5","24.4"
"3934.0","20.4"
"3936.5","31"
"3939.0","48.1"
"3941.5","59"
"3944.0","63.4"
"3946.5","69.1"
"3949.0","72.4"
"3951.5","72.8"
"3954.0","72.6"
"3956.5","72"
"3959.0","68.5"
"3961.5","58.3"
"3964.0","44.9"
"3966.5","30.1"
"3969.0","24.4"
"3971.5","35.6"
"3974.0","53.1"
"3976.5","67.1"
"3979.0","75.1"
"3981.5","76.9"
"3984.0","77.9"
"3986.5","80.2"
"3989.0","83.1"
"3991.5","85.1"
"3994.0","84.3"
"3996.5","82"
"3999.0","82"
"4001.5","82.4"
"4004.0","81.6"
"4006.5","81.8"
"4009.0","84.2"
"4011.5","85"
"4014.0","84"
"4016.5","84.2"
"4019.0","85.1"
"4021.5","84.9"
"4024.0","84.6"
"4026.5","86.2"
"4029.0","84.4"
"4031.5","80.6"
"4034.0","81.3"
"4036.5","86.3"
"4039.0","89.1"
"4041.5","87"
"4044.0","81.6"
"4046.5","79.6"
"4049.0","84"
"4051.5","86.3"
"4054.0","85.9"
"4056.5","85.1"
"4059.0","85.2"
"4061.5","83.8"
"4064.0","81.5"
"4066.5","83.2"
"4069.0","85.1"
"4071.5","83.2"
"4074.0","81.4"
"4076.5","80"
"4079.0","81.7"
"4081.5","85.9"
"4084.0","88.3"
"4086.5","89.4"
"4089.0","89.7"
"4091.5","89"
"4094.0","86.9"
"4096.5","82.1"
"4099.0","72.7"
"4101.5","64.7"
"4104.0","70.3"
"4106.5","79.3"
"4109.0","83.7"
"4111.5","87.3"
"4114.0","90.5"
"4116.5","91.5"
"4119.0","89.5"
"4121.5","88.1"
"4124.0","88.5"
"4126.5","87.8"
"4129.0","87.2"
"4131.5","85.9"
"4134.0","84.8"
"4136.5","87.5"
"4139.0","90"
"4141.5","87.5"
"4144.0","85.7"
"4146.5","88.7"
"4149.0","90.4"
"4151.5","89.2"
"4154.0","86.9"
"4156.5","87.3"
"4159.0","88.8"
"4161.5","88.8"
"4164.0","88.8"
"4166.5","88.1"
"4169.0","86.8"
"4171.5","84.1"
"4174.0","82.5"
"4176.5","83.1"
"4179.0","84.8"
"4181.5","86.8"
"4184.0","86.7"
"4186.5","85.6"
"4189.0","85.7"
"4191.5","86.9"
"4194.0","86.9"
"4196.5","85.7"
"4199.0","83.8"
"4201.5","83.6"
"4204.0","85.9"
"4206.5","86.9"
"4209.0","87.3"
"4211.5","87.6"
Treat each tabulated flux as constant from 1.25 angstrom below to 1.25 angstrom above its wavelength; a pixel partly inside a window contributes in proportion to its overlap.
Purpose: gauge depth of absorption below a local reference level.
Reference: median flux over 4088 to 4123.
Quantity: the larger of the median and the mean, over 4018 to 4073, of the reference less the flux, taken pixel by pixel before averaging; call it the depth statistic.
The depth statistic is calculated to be 2.8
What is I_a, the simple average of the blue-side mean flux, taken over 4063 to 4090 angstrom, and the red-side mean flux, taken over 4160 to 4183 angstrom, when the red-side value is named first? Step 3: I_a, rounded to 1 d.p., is 85.2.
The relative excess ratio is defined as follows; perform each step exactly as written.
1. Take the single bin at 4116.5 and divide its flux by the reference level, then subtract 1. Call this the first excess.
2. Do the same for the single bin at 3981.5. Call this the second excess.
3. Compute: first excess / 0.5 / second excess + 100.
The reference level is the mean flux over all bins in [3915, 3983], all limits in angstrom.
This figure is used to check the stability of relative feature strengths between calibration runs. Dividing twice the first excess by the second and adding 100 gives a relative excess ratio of 103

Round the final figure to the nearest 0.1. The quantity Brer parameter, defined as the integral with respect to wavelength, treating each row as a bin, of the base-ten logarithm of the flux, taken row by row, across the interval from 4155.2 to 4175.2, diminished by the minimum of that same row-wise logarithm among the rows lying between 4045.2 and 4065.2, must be 36.9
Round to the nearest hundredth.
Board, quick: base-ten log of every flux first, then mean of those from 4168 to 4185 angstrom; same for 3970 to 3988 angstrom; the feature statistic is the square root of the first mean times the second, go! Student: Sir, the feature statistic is 1.87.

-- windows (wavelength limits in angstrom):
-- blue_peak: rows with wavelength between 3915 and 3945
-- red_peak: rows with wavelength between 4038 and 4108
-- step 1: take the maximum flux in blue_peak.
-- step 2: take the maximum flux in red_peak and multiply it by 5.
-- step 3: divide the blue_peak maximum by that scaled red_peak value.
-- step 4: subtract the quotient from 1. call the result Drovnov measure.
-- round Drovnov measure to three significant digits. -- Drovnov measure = 0.836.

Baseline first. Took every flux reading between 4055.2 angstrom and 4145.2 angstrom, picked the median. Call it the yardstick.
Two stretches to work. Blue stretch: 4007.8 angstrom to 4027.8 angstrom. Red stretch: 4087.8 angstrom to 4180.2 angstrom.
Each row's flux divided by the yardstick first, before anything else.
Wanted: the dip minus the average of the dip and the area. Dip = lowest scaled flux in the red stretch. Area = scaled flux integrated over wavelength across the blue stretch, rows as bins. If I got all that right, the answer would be -10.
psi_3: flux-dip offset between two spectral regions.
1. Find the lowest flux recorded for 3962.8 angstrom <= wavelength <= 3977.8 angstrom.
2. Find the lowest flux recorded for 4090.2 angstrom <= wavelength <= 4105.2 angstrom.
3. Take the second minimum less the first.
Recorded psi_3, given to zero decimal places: 40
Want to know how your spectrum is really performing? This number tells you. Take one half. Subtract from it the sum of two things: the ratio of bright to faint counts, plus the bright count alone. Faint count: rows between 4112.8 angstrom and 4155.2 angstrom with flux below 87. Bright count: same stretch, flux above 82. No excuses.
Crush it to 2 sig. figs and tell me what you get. -21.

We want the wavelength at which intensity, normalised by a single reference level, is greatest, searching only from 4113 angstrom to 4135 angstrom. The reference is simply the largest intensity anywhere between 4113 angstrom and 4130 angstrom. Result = 4116.5 angstrom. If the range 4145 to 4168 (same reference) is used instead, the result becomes 4149.0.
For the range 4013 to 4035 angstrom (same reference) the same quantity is 4026.5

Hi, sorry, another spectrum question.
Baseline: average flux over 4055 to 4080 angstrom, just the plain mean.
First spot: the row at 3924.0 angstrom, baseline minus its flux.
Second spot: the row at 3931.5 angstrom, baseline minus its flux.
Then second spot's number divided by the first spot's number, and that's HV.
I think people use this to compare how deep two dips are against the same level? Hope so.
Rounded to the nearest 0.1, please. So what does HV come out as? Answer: 3.3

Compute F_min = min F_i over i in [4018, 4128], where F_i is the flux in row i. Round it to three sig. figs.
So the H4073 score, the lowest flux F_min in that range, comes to 64.7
